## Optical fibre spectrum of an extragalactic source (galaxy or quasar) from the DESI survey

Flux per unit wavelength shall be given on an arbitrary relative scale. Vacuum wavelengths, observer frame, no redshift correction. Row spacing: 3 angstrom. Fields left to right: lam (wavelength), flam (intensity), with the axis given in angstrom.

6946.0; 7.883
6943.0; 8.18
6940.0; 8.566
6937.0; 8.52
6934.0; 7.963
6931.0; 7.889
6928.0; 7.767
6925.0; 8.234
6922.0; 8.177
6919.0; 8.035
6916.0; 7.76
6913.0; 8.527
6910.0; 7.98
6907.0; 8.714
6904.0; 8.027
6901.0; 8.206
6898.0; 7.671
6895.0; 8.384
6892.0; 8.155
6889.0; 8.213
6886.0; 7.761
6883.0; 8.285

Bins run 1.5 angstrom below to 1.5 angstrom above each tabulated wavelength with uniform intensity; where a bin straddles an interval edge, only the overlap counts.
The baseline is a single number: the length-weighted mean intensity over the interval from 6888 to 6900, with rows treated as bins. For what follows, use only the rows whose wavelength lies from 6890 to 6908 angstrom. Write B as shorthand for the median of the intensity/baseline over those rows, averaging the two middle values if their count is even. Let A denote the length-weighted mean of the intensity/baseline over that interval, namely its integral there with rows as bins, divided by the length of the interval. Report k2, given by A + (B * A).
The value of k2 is 2.03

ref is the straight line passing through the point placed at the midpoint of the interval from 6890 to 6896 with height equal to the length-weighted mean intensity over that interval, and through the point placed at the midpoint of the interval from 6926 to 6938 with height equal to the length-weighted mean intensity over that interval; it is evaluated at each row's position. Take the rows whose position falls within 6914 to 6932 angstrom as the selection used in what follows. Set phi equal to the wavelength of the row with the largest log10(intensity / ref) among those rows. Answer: 6925.0 angstrom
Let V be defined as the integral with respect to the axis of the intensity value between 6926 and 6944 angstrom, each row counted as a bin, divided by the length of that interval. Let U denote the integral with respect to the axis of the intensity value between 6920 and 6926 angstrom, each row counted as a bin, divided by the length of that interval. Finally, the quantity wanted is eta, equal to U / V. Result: 1.00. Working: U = 8.19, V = 8.15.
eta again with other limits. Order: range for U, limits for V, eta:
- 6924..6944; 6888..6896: 0.99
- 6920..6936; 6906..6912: 0.96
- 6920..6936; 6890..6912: 0.98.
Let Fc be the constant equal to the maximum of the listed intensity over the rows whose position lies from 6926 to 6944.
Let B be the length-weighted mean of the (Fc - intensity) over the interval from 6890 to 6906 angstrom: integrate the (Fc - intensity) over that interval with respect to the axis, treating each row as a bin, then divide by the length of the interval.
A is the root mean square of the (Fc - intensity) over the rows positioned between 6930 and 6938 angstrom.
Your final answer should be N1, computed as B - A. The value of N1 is -0.07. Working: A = 0.524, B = 0.45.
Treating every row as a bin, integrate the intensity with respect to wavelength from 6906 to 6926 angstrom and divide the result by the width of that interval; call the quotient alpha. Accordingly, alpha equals 8.19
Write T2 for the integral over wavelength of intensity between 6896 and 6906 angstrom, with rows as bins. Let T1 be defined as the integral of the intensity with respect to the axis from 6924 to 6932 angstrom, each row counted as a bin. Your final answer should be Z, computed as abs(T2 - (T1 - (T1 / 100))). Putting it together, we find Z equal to 17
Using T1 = 63.6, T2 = 80.3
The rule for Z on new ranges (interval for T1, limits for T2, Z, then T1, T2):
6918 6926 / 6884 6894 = 16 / 65.2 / 80.7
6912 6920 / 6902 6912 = 18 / 64.7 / 82.5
